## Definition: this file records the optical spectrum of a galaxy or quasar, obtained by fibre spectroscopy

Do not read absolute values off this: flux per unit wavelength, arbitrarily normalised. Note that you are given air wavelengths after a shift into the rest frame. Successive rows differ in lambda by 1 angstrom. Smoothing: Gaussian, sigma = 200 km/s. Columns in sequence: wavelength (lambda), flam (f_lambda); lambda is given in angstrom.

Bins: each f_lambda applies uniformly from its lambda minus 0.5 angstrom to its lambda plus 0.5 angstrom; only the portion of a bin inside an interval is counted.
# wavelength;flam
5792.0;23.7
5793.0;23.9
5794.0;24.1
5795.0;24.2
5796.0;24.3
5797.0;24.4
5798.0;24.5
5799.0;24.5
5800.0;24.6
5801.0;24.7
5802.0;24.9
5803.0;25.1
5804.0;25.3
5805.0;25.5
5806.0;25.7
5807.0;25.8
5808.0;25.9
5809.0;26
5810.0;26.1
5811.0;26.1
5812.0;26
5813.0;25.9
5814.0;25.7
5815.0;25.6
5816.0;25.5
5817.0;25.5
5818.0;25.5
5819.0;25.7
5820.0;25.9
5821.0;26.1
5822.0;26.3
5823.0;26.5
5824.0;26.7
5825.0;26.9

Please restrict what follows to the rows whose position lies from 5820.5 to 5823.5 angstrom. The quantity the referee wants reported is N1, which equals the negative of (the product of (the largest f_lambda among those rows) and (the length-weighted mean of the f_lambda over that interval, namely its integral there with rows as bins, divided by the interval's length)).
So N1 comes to -697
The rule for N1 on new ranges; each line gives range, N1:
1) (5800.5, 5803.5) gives -625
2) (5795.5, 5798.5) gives -598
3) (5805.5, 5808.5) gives -668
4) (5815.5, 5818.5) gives -650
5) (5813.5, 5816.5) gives -658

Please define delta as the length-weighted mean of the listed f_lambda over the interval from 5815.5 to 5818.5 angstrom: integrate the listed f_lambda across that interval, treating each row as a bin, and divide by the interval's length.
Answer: 25.5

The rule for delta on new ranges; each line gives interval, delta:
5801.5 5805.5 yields 25.2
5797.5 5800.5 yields 24.5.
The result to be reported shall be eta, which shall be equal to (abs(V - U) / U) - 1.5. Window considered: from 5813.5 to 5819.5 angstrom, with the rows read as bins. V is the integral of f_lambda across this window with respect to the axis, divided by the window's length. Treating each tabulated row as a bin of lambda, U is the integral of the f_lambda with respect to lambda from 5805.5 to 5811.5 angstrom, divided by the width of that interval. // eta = -1.49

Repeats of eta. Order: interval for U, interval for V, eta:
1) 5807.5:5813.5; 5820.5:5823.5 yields -1.49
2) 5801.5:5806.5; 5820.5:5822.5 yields -1.46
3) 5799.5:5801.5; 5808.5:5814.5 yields -1.45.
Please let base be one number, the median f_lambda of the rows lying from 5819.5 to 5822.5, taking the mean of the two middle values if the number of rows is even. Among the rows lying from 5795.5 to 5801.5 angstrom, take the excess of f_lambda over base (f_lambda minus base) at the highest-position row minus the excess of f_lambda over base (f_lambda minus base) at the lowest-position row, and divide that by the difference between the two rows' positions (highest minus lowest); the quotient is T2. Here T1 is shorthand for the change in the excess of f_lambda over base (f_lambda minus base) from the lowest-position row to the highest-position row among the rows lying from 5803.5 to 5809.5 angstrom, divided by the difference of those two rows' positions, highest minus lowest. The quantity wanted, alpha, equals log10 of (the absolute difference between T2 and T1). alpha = -1.22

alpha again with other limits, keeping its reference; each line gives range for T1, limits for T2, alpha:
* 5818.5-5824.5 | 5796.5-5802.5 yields -1.00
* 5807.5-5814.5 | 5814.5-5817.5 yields -1.78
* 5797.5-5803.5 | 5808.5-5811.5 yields -1.15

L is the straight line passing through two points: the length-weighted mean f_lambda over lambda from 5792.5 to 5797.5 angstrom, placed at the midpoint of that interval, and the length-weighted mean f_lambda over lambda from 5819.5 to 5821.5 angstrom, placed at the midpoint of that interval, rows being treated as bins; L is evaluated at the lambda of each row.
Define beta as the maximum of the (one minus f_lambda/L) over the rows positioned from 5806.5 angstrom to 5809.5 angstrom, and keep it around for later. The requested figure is -0.030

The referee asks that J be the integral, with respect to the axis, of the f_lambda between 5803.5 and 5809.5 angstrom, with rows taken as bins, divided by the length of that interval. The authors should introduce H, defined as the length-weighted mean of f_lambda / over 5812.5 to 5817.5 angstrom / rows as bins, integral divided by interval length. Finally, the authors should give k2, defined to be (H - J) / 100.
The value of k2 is -0.001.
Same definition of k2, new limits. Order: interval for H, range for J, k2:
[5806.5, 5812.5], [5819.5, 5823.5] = -0.002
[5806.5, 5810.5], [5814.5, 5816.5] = 0.004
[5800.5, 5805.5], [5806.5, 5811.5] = -0.009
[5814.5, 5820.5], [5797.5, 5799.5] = 0.011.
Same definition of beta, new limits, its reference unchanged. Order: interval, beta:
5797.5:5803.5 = -0.001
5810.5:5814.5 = -0.006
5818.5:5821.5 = 0.007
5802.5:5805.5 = -0.014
